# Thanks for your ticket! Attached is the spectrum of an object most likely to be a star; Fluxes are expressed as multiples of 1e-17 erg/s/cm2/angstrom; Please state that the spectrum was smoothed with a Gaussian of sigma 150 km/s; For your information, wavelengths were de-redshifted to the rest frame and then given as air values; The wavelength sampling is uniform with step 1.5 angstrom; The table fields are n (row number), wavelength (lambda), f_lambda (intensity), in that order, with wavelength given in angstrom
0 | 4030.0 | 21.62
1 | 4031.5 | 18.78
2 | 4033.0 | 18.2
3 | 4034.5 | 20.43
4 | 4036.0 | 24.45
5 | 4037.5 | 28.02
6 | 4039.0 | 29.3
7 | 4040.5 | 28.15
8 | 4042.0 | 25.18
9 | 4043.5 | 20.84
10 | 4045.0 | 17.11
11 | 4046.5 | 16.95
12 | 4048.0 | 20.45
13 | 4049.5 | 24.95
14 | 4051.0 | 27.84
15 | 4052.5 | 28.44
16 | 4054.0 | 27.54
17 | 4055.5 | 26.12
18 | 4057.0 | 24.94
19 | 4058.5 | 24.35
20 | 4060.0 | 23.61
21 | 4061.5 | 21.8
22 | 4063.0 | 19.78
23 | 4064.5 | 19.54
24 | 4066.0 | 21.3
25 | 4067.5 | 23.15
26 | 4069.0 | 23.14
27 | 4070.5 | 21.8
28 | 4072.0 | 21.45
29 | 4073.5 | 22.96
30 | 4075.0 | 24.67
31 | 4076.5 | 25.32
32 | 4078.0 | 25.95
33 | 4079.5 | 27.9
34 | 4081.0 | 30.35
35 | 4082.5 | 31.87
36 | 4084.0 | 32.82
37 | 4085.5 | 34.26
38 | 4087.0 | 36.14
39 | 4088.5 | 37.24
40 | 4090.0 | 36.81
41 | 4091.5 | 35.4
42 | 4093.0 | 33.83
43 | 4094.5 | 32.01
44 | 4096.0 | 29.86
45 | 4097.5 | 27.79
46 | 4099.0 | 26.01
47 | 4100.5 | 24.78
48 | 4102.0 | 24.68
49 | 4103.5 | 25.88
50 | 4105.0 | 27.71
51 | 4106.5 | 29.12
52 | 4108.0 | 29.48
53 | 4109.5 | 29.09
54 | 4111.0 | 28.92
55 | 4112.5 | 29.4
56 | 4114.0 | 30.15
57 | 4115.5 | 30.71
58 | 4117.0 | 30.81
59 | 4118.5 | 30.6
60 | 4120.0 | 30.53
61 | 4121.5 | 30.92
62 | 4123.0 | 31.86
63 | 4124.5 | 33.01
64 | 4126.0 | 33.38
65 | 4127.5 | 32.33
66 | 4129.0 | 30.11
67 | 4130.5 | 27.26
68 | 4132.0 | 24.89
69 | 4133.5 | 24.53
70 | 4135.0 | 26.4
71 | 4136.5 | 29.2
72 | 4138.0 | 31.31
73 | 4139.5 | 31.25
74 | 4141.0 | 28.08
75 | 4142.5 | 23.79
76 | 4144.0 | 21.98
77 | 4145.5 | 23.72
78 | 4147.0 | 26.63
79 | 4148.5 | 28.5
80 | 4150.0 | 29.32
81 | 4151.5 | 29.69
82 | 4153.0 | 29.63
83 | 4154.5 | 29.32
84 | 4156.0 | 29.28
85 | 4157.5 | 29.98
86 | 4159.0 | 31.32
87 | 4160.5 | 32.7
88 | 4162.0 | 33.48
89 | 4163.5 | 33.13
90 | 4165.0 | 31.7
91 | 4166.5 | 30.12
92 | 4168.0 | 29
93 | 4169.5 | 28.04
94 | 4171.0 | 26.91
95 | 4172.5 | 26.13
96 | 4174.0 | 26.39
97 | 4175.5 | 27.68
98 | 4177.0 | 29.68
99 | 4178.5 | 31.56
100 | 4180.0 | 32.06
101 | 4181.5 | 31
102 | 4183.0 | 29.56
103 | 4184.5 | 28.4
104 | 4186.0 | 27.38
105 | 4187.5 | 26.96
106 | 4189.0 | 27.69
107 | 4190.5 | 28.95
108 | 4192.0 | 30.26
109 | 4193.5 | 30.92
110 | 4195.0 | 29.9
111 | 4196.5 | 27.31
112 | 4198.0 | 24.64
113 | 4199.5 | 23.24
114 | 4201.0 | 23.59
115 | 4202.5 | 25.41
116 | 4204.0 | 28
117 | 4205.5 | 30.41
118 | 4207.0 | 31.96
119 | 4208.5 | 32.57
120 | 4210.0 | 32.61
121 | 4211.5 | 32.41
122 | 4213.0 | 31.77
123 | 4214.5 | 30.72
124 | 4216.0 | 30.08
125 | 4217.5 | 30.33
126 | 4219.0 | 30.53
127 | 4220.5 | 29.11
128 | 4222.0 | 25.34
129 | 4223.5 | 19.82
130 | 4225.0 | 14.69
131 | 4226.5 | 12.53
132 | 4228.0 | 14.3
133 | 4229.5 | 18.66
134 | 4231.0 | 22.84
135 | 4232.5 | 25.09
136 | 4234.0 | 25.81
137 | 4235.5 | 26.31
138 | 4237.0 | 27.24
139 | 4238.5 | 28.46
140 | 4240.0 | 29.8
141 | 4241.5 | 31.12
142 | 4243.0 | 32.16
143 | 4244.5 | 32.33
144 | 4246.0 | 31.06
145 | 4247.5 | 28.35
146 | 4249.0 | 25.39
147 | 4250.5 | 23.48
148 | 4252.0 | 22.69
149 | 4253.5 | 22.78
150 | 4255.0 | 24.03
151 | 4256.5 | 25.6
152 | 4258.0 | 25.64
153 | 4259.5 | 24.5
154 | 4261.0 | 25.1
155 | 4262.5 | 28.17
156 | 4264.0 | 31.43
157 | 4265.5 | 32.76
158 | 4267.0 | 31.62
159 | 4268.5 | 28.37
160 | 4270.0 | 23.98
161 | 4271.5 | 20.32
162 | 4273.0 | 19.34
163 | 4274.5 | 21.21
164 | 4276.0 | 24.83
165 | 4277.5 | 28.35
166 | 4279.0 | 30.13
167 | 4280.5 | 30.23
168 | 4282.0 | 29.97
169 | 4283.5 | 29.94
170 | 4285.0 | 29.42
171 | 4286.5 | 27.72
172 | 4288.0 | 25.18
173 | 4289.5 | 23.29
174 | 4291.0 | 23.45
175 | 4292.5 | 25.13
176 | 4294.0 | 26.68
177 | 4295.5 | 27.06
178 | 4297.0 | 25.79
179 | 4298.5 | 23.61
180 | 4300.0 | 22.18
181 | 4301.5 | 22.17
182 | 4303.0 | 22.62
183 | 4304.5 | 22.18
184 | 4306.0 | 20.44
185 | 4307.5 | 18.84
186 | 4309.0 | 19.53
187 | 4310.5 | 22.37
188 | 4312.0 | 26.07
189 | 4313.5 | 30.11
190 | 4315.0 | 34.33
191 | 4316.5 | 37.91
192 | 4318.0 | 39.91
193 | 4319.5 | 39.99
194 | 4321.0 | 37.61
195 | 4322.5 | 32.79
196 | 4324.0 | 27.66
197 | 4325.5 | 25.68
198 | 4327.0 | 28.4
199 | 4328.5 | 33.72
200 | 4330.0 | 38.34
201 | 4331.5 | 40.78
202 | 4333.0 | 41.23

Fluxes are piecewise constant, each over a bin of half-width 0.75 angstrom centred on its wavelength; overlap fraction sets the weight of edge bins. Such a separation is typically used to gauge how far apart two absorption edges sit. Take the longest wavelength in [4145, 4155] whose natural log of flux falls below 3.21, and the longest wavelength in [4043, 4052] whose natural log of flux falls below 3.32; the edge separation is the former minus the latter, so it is 96.0 angstrom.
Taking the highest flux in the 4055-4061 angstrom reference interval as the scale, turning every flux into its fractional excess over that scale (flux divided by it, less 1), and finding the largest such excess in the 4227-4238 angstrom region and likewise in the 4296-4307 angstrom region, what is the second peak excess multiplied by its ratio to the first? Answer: 0.00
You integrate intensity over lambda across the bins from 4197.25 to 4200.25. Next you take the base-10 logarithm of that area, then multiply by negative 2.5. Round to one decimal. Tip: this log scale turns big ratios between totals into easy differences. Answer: -4.6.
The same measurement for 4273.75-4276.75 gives -4.6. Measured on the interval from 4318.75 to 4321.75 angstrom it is -5.2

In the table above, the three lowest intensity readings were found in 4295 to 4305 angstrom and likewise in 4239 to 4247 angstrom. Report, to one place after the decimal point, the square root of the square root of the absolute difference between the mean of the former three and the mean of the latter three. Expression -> 1.7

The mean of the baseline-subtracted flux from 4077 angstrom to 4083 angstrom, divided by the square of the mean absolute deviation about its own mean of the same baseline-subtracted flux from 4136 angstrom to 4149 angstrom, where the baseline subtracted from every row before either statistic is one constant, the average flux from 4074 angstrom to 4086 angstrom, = 0.0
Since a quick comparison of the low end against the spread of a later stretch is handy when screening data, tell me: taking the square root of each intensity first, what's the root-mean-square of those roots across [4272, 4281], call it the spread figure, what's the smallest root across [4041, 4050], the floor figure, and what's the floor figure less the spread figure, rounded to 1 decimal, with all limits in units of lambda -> -1.0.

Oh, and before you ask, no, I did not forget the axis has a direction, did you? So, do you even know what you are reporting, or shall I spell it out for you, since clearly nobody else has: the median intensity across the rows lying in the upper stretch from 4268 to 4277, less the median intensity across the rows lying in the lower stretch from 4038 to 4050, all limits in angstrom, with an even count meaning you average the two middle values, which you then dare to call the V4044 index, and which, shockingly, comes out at 0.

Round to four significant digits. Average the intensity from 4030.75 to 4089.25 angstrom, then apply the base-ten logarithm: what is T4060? 1.399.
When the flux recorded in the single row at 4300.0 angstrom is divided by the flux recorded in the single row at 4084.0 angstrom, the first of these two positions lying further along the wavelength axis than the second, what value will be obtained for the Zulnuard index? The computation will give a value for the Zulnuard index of 0.68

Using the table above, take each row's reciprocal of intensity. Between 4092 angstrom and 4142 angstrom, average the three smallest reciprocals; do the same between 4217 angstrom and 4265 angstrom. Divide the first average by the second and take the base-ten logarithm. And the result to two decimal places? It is -0.02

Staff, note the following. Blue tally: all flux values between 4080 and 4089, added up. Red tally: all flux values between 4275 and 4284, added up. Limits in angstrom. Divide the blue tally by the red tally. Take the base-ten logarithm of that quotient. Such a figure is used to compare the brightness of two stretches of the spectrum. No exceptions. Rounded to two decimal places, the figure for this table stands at 0.07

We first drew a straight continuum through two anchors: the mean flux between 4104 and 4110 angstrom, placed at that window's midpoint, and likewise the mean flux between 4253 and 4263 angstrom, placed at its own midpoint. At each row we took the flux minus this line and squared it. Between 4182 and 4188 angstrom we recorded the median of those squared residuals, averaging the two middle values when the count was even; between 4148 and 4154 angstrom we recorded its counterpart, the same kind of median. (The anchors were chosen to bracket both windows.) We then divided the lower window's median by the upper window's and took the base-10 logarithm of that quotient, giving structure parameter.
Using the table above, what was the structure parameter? 0.40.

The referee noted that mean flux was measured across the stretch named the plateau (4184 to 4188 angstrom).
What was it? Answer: 27.6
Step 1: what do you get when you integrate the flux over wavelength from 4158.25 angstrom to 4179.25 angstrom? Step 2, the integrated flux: 627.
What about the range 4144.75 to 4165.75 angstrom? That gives 628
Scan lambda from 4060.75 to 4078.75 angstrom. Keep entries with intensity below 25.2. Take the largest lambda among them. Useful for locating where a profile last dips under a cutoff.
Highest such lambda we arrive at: 4075.0 angstrom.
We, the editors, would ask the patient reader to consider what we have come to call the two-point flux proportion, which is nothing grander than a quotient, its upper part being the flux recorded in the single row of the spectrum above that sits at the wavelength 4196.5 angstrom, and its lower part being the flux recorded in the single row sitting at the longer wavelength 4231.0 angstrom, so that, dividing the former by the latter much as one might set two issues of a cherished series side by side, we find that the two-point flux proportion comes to 1.2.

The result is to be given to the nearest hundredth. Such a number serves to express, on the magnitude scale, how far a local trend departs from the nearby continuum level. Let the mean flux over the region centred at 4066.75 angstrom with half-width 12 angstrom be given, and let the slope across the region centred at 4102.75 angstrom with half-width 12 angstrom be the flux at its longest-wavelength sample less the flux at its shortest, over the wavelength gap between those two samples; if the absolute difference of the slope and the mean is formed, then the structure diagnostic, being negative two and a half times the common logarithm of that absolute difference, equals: -3.42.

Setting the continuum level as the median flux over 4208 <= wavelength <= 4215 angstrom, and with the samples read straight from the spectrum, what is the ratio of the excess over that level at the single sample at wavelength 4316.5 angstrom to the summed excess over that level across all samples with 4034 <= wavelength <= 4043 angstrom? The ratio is -0.14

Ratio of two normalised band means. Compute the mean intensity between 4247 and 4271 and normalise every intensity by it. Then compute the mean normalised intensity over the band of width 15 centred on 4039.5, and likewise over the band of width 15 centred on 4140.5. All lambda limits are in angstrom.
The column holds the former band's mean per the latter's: 0.86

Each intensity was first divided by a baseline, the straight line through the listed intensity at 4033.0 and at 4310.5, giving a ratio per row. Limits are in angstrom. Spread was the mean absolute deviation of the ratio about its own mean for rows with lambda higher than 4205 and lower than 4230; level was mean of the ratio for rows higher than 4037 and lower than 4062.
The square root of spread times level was 0.63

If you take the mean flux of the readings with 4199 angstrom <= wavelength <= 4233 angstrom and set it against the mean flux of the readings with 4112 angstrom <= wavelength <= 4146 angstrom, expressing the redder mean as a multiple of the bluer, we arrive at 0.89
